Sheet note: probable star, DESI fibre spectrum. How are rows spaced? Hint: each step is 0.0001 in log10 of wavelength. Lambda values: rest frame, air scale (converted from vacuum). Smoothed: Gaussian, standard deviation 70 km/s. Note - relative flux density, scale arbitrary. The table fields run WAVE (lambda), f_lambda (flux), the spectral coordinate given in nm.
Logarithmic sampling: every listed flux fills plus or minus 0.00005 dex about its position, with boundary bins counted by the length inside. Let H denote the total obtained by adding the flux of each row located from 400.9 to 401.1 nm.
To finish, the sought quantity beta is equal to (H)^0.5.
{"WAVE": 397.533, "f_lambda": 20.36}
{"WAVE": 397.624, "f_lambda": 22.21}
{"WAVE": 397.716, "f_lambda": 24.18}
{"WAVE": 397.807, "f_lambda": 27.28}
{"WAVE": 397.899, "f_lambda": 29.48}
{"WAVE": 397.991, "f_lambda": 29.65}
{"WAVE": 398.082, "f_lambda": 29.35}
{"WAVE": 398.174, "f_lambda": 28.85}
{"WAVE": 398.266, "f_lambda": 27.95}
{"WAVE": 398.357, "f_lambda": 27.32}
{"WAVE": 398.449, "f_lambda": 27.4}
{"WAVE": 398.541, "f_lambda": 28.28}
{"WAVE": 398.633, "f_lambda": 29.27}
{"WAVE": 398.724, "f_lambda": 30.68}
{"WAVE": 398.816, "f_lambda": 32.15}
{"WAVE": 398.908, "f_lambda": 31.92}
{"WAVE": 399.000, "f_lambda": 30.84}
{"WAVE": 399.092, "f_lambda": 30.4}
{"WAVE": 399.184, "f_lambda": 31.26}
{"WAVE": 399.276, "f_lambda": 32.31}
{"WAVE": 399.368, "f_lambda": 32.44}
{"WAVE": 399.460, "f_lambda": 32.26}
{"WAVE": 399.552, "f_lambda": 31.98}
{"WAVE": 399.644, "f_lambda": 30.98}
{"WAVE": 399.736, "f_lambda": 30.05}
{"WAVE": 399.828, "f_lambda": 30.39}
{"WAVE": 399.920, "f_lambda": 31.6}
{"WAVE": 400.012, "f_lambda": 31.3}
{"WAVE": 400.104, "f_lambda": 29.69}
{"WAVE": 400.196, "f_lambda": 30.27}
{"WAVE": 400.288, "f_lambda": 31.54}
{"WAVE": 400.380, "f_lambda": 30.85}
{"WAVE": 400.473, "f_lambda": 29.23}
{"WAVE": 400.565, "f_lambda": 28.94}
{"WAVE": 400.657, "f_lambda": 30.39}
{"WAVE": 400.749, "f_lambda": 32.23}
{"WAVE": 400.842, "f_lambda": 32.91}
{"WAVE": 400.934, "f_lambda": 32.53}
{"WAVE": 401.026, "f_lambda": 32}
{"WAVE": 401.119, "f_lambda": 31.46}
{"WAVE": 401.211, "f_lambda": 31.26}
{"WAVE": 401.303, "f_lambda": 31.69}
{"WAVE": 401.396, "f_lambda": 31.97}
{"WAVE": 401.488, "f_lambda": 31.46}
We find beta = 8.03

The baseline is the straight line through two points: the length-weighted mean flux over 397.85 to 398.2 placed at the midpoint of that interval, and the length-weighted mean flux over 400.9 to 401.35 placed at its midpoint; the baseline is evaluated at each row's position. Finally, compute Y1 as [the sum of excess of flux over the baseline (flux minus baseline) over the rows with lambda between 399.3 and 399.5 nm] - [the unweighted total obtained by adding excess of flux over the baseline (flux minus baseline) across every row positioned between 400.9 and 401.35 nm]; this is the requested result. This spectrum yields 3.7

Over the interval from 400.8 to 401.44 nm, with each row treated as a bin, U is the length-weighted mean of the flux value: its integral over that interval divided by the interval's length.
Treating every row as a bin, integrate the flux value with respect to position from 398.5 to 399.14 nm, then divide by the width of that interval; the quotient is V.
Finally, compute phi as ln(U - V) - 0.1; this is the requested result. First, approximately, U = 32.0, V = 30.5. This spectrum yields 0.3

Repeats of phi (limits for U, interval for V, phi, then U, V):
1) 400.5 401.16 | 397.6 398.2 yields 1.3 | 31.4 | 27.4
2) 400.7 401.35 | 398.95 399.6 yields -1.1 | 32.0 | 31.6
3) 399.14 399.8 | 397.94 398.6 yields 1.1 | 31.6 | 28.4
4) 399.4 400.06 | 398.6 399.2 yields -1.3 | 31.3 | 31.0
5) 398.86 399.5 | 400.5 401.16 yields -1.9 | 31.6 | 31.4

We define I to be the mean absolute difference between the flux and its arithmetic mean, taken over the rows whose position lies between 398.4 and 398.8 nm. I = 1.07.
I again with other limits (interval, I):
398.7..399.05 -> 0.64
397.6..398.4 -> 1.88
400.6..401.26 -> 0.68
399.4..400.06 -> 0.64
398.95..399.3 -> 0.58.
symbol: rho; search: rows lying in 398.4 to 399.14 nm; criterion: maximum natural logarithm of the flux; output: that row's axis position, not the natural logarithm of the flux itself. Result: 398.816 nm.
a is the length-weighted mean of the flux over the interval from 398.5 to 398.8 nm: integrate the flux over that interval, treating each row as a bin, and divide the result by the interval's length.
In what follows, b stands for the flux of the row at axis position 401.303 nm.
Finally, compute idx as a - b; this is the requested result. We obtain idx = -1.9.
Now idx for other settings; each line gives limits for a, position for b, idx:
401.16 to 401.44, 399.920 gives 0.1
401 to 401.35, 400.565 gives 2.6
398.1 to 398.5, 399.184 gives -3.3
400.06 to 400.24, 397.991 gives 0.4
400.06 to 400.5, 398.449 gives 2.9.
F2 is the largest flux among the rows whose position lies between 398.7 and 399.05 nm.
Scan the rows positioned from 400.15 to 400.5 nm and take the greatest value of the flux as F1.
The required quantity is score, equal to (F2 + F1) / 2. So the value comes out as 31.8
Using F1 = 31.54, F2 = 32.15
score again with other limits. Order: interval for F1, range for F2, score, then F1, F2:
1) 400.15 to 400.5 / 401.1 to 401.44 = 31.8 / 31.54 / 31.97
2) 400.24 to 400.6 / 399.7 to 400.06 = 31.6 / 31.54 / 31.6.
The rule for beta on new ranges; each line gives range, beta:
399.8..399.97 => 7.87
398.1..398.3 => 7.54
